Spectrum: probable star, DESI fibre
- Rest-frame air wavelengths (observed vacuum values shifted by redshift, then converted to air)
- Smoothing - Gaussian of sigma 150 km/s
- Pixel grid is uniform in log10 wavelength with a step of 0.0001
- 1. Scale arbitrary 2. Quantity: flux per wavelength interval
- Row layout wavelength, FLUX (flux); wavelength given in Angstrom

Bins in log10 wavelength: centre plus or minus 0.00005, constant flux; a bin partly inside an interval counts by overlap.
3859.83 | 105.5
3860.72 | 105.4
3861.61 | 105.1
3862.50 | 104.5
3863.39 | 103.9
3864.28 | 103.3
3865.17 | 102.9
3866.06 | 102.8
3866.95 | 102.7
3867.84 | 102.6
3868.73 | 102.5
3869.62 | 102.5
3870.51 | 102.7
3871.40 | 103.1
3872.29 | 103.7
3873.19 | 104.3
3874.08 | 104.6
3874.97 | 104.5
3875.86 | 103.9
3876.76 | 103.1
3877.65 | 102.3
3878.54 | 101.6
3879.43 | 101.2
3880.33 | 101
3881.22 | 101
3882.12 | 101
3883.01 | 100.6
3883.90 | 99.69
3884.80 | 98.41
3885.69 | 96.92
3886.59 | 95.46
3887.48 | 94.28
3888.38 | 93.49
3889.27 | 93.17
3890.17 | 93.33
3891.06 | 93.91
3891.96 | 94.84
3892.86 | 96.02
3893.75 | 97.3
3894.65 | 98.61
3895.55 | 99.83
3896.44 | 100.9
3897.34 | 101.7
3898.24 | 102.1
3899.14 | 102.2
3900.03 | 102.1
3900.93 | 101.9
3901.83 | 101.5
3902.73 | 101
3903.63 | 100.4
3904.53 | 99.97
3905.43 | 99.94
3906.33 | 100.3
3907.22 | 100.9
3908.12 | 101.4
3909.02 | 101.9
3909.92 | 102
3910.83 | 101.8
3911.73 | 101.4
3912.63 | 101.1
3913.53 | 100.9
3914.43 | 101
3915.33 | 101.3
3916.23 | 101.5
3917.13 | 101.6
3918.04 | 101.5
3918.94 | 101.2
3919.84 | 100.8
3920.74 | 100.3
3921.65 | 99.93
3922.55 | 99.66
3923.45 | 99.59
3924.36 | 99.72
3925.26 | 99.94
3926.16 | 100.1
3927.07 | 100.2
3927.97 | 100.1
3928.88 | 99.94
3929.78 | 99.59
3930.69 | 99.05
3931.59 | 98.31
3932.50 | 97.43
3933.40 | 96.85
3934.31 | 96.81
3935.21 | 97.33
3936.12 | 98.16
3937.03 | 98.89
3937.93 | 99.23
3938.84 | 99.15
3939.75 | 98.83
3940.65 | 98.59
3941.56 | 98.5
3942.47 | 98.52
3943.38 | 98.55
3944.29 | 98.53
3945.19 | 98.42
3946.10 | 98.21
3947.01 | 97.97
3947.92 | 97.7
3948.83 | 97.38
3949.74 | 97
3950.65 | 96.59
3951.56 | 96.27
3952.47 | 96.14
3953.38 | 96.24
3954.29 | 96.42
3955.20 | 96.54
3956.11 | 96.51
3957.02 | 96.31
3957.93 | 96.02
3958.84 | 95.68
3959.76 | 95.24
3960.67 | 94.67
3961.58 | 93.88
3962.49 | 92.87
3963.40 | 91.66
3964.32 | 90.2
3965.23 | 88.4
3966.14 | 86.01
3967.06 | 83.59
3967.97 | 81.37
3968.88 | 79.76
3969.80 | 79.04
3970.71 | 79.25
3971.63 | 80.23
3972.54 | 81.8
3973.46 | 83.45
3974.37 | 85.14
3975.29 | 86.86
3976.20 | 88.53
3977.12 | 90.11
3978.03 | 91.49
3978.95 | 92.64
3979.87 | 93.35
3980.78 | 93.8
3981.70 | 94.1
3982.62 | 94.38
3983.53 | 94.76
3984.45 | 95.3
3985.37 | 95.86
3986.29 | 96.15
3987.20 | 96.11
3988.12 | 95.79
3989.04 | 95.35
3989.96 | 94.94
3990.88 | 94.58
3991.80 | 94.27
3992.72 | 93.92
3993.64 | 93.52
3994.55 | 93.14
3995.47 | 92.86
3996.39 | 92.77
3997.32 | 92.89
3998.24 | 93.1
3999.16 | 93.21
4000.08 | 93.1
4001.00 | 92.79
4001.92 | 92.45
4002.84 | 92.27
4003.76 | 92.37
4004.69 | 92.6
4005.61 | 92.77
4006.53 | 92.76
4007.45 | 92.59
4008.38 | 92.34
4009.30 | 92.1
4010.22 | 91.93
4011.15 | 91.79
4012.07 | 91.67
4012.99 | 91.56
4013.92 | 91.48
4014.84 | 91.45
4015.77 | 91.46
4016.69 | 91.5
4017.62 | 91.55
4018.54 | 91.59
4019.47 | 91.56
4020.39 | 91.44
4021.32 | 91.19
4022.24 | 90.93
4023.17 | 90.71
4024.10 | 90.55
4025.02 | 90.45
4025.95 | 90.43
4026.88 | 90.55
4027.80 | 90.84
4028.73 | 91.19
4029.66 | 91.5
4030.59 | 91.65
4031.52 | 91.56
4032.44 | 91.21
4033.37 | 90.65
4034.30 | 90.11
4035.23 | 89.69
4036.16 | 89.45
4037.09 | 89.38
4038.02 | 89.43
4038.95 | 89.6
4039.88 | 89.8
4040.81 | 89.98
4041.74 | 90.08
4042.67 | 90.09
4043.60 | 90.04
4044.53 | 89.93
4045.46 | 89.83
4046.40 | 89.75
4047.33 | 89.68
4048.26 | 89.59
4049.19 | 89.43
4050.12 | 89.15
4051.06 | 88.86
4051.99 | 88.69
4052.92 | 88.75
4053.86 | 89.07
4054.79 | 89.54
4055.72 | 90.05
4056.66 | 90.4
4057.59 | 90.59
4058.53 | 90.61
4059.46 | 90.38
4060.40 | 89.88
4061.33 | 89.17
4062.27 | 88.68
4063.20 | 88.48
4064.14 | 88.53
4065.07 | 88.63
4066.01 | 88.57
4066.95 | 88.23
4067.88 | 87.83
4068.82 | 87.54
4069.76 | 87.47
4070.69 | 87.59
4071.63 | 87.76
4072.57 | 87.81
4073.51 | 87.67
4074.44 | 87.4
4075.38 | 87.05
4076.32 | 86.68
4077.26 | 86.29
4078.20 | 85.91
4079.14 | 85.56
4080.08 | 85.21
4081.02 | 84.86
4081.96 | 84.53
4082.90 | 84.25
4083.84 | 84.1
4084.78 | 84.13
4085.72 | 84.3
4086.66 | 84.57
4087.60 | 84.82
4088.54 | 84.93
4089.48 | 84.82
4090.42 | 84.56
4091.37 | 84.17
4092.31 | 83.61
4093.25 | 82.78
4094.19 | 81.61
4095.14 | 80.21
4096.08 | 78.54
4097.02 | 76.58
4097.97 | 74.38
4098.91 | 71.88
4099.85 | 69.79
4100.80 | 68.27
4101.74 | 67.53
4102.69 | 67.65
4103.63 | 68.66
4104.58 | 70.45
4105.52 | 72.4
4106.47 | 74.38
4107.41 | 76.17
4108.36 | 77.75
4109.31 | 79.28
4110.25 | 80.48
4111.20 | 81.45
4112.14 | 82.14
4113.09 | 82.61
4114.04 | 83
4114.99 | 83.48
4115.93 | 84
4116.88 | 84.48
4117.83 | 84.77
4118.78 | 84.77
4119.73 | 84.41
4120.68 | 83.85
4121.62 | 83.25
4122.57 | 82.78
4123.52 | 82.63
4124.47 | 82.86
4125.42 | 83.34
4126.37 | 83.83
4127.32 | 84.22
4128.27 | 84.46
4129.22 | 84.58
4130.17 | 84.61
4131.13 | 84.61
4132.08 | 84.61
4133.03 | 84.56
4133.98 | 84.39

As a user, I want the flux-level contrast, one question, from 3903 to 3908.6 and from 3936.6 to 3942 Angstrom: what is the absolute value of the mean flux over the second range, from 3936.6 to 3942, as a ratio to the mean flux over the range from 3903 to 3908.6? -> 0.98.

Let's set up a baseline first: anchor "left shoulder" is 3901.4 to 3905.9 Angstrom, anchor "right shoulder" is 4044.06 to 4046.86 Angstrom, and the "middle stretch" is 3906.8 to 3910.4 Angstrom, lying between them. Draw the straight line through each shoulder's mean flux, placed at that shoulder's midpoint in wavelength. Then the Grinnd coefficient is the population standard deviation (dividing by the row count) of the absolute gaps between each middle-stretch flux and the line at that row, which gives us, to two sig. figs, 0.51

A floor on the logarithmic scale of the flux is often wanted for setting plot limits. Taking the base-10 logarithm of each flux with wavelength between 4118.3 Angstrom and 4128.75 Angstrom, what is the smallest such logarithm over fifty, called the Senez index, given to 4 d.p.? 0.0383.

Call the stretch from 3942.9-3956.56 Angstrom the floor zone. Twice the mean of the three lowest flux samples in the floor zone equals 192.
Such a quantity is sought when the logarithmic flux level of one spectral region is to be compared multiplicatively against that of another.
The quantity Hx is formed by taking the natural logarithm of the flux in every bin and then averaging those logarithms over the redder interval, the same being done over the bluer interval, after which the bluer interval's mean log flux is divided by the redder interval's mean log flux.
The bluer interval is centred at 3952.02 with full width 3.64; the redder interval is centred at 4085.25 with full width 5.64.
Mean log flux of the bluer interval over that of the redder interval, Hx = 1.03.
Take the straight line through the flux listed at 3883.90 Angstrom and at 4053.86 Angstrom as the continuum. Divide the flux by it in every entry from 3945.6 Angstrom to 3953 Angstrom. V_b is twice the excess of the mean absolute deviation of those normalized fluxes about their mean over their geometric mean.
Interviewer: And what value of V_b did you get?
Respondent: -2.02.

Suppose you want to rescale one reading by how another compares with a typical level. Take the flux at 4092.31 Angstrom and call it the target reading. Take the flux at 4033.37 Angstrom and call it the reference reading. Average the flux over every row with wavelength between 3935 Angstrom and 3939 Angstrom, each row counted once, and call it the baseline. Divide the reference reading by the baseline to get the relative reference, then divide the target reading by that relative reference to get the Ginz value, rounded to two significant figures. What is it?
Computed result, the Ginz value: 91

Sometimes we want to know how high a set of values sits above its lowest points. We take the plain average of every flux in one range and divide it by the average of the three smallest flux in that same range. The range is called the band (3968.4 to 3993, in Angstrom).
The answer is 1.14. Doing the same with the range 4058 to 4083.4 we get 1.03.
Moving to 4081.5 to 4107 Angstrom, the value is 1.16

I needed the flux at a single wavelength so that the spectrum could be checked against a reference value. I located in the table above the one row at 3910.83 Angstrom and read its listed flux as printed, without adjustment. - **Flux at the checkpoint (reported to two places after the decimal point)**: 101.80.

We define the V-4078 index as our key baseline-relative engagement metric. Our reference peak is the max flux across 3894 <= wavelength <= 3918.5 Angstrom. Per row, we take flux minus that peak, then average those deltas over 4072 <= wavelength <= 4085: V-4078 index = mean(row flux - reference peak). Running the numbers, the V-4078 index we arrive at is -16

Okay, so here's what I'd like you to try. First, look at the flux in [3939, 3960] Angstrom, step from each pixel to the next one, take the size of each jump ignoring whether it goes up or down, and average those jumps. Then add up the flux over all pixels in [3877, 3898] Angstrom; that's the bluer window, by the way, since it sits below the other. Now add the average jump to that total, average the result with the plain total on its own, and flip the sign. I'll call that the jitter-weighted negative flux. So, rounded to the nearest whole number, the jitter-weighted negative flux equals -2257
